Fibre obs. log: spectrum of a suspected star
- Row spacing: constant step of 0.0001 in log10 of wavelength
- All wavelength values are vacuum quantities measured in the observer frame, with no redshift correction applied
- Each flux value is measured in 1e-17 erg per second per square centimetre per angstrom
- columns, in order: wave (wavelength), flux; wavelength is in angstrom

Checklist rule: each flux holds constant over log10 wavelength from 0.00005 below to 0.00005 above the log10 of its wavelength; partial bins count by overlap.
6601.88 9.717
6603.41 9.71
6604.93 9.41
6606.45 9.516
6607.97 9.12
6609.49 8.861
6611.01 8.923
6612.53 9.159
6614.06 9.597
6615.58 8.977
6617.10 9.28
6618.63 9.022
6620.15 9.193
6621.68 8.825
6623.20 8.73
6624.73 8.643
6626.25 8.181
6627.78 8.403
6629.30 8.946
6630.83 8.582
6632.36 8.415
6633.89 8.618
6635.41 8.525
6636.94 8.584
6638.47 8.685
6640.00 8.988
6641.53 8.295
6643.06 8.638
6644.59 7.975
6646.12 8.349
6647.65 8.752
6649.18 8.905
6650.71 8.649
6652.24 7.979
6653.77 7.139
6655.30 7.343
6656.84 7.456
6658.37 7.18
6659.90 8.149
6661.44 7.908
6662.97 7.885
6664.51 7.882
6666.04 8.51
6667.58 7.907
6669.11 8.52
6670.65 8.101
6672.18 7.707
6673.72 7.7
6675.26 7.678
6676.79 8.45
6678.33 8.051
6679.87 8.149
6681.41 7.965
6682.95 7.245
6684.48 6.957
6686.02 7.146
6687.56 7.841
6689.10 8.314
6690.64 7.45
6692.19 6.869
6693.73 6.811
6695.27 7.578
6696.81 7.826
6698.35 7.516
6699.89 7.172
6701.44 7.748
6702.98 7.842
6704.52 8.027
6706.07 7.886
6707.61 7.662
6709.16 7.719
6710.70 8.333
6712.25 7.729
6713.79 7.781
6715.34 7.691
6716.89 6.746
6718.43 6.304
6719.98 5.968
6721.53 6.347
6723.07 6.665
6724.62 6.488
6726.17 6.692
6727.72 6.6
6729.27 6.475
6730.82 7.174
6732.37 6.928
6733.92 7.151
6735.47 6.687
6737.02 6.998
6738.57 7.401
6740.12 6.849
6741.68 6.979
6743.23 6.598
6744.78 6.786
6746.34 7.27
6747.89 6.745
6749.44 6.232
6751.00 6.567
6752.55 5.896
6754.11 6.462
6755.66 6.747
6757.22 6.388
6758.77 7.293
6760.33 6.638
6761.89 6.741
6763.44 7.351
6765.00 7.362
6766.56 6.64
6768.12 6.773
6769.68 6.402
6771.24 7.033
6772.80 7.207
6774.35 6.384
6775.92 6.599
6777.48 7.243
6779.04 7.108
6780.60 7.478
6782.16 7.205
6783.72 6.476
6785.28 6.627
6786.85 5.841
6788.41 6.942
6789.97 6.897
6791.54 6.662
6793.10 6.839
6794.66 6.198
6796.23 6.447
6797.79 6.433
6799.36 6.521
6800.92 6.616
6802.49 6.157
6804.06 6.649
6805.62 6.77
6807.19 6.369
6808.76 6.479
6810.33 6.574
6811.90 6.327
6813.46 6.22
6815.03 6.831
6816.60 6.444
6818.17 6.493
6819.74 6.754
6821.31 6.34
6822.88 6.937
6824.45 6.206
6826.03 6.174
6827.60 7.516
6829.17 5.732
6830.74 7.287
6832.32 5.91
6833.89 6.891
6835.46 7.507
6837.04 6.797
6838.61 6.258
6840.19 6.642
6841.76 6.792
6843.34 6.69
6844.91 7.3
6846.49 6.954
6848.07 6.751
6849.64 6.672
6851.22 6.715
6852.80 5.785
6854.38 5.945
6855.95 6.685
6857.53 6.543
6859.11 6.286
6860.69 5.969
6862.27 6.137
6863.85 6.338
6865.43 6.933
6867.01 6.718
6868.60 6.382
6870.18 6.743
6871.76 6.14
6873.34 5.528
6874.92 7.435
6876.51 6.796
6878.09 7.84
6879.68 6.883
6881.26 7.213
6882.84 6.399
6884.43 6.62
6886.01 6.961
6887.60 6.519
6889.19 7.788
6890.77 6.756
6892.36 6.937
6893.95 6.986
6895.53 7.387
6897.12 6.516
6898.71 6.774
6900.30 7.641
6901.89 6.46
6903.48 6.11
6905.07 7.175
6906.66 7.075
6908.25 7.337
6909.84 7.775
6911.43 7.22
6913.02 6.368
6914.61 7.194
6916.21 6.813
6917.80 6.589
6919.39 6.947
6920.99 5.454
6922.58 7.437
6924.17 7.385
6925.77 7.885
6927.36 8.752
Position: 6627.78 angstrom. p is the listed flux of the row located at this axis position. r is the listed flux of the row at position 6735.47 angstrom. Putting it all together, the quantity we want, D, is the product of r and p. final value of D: 56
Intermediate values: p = 8.403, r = 6.687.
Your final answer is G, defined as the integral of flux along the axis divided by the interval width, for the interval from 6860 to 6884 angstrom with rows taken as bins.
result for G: 6.63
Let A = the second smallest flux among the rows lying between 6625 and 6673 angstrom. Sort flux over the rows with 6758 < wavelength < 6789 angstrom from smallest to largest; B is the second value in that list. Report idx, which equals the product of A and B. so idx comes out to 46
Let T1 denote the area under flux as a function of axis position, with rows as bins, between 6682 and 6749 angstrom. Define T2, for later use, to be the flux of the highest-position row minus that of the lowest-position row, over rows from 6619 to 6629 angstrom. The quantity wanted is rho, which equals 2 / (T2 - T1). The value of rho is -0.004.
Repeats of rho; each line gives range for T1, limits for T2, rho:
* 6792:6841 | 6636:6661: -0.006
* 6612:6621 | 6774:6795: -0.024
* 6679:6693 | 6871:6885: -0.019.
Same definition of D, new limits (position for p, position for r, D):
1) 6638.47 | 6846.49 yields 60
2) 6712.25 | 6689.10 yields 64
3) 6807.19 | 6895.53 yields 47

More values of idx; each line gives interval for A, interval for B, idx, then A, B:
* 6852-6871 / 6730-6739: 41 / 5.945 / 6.928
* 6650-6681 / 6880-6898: 47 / 7.18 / 6.516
